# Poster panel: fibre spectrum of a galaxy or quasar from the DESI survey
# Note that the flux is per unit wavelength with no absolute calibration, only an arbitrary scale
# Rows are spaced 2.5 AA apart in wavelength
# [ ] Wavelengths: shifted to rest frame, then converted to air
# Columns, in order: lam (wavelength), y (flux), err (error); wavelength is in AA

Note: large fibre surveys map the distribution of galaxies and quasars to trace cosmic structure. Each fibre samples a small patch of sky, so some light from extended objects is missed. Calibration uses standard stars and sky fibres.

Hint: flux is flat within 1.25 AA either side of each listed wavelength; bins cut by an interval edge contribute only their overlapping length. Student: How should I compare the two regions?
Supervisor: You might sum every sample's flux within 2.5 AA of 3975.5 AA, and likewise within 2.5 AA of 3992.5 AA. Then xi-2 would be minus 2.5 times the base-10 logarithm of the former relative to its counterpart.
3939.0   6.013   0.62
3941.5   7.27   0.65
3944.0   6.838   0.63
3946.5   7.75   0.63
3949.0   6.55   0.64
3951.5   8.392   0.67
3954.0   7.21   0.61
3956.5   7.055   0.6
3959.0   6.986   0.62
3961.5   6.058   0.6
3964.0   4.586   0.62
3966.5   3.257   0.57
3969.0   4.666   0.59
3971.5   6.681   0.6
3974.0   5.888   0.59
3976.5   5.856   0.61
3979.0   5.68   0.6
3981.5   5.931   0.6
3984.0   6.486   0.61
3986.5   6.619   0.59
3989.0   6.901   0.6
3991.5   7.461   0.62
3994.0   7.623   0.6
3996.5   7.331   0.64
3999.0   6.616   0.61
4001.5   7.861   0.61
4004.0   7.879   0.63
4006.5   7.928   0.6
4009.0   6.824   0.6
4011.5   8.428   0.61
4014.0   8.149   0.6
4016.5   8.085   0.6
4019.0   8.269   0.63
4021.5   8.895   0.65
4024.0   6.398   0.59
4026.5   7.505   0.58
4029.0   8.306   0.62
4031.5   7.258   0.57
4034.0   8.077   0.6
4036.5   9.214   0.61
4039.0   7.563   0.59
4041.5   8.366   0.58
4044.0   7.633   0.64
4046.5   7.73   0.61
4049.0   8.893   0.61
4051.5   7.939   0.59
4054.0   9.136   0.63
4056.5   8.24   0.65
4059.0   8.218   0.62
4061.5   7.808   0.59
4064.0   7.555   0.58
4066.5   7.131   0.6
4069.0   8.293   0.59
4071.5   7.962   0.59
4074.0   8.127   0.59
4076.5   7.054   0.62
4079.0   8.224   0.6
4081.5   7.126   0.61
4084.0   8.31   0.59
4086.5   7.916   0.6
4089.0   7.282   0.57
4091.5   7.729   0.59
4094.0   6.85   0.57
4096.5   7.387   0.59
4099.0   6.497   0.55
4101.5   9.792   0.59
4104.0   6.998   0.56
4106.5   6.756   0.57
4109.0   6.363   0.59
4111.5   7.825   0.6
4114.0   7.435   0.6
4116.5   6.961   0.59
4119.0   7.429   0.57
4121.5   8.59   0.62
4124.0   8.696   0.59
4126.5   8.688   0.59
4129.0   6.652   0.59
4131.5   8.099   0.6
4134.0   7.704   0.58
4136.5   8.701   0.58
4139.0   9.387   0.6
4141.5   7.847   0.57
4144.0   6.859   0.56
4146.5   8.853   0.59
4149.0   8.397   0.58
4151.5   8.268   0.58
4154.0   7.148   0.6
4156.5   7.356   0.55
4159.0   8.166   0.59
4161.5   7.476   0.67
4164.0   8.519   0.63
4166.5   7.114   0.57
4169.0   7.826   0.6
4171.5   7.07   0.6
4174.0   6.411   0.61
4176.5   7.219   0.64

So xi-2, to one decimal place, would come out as 0.3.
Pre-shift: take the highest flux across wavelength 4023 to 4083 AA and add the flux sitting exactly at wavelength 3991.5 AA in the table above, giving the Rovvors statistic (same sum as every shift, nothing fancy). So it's 16.7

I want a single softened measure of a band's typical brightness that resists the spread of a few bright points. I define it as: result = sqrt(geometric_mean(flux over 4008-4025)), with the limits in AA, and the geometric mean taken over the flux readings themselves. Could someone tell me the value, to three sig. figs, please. 2.80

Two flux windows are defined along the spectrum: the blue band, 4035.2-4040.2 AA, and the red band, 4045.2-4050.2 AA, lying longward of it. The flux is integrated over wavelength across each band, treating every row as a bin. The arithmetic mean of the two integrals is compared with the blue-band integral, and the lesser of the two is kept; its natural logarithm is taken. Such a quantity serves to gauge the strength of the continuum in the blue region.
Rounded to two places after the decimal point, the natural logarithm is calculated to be 3.73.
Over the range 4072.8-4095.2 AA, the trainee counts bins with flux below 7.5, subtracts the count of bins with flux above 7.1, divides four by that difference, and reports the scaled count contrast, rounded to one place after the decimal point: -1.3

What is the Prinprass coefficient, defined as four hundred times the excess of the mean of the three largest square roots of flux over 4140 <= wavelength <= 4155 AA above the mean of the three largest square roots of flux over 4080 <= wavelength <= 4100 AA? 36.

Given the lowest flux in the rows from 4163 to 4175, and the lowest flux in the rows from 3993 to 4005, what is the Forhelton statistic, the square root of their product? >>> 6.5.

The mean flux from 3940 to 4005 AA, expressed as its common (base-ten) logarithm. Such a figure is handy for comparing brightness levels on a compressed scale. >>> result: 0.819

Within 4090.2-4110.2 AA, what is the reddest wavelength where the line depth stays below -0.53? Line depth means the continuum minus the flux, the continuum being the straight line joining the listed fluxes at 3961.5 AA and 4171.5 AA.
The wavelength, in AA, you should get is 4101.5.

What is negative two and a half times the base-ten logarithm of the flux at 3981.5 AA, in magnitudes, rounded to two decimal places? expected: -1.93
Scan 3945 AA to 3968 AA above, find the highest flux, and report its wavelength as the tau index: 3951.5 AA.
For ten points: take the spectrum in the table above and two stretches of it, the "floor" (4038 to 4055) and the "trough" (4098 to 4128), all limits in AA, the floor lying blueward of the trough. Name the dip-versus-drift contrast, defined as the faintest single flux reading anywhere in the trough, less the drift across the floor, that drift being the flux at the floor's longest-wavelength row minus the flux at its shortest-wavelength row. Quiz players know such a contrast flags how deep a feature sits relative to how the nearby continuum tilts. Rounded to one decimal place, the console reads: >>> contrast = 4.8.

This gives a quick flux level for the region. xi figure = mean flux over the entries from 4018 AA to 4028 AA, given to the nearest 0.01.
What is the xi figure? 7.77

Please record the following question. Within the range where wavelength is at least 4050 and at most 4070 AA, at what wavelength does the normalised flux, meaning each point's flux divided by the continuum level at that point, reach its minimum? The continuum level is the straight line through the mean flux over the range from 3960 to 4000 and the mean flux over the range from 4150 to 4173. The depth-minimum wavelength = 4066.5 AA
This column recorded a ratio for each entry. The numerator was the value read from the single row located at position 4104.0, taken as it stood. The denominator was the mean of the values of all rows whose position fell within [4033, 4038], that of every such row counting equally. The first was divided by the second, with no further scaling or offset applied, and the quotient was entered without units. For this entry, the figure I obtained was 0.81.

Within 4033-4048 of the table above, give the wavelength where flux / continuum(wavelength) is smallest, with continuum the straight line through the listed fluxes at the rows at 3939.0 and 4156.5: 4039.0 AA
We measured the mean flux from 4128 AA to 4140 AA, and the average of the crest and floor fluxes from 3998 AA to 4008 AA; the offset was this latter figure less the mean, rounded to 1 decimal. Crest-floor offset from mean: -0.8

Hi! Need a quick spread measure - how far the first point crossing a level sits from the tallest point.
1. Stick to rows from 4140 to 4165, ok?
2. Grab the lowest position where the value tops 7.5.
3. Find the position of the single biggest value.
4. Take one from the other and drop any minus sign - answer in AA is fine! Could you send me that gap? 5.0 AA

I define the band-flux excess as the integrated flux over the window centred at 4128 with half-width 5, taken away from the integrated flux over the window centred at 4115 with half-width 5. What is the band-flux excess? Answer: -6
